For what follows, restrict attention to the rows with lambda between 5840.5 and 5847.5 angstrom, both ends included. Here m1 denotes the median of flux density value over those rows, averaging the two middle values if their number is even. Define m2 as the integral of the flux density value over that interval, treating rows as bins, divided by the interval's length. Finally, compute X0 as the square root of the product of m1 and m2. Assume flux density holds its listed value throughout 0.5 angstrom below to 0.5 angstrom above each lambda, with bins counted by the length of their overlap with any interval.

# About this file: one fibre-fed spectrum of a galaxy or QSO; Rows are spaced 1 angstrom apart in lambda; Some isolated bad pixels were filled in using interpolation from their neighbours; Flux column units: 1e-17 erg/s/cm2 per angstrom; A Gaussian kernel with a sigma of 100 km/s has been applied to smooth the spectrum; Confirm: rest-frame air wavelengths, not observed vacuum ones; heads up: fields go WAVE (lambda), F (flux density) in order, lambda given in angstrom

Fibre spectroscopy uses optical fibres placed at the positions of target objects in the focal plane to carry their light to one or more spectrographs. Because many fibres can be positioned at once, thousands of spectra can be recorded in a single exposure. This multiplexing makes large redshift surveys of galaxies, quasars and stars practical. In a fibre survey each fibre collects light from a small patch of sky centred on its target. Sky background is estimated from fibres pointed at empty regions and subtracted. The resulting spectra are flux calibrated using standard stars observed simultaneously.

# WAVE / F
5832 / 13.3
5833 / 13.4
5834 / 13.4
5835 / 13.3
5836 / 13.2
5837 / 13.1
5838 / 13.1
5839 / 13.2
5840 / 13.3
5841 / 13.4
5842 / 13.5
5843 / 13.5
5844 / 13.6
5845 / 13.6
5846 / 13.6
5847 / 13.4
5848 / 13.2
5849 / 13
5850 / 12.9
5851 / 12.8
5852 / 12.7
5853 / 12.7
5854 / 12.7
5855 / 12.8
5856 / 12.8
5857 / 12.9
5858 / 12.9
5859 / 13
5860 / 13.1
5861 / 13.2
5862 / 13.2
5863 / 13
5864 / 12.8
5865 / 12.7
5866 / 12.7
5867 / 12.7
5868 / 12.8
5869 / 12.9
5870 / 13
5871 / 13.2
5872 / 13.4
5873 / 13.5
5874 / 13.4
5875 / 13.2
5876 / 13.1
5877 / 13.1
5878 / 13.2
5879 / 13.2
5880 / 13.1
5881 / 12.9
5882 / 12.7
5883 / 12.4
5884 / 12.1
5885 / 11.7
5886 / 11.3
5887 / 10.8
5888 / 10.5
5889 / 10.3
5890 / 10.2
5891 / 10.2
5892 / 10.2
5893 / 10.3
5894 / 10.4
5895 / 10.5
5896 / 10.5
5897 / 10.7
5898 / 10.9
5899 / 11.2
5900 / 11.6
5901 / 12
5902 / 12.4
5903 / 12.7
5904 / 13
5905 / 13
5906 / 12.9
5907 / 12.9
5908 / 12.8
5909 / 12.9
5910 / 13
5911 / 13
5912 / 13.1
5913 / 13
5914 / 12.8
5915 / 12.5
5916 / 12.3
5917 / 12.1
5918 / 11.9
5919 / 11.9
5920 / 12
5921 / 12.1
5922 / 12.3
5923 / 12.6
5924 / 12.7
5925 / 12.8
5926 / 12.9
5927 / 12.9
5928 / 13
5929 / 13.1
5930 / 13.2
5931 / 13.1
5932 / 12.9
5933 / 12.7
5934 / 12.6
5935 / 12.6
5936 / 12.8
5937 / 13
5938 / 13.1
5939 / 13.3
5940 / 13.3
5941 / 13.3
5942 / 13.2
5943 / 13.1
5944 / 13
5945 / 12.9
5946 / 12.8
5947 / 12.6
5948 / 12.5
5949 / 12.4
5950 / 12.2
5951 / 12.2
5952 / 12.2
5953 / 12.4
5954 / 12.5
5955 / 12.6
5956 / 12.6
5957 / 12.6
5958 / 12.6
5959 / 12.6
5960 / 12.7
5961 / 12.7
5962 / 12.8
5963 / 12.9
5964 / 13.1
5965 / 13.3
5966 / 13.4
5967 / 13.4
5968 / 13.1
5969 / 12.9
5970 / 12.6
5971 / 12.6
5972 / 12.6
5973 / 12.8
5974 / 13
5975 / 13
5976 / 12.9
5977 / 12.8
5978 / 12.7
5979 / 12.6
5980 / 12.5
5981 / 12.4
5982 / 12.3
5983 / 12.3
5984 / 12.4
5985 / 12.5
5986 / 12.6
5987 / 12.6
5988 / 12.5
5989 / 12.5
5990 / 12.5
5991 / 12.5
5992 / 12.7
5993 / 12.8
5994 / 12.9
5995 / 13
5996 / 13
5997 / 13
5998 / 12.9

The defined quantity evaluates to 13.5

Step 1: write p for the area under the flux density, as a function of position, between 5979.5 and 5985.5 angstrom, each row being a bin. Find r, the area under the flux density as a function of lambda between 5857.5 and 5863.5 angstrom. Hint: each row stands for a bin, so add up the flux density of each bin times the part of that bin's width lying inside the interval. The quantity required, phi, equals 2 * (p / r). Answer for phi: 1.90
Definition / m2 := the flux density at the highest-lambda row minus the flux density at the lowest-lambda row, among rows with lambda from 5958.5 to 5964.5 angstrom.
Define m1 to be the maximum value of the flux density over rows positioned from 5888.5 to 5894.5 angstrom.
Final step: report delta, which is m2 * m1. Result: 5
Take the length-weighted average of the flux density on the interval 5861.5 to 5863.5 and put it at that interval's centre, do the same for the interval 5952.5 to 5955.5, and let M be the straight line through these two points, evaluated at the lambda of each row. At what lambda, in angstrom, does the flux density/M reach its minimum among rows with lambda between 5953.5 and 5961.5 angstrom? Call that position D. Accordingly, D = 5954 angstrom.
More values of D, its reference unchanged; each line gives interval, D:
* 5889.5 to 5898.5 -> 5890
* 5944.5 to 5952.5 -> 5950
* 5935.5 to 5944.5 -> 5936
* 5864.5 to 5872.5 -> 5865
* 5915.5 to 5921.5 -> 5918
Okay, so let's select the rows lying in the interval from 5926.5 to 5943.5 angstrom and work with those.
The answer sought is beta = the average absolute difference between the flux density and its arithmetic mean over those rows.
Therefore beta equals 0.19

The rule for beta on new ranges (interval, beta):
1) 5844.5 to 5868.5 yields 0.22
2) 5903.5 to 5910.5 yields 0.06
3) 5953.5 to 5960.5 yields 0.03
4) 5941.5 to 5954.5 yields 0.30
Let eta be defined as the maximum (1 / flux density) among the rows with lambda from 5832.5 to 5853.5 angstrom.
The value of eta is 0.0787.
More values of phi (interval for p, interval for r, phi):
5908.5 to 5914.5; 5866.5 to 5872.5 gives 1.99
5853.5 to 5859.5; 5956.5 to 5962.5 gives 2.03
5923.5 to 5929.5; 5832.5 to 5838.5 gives 1.95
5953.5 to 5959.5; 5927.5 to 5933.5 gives 1.94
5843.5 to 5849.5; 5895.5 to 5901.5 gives 2.40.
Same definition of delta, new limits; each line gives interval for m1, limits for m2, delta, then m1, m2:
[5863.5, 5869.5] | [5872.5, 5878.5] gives -4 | 12.9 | -0.3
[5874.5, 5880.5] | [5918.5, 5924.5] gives 11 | 13.2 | 0.8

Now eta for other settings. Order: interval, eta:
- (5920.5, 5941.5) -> 0.0826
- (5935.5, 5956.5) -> 0.0820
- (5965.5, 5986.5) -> 0.0813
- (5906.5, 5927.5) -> 0.0840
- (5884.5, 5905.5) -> 0.0980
